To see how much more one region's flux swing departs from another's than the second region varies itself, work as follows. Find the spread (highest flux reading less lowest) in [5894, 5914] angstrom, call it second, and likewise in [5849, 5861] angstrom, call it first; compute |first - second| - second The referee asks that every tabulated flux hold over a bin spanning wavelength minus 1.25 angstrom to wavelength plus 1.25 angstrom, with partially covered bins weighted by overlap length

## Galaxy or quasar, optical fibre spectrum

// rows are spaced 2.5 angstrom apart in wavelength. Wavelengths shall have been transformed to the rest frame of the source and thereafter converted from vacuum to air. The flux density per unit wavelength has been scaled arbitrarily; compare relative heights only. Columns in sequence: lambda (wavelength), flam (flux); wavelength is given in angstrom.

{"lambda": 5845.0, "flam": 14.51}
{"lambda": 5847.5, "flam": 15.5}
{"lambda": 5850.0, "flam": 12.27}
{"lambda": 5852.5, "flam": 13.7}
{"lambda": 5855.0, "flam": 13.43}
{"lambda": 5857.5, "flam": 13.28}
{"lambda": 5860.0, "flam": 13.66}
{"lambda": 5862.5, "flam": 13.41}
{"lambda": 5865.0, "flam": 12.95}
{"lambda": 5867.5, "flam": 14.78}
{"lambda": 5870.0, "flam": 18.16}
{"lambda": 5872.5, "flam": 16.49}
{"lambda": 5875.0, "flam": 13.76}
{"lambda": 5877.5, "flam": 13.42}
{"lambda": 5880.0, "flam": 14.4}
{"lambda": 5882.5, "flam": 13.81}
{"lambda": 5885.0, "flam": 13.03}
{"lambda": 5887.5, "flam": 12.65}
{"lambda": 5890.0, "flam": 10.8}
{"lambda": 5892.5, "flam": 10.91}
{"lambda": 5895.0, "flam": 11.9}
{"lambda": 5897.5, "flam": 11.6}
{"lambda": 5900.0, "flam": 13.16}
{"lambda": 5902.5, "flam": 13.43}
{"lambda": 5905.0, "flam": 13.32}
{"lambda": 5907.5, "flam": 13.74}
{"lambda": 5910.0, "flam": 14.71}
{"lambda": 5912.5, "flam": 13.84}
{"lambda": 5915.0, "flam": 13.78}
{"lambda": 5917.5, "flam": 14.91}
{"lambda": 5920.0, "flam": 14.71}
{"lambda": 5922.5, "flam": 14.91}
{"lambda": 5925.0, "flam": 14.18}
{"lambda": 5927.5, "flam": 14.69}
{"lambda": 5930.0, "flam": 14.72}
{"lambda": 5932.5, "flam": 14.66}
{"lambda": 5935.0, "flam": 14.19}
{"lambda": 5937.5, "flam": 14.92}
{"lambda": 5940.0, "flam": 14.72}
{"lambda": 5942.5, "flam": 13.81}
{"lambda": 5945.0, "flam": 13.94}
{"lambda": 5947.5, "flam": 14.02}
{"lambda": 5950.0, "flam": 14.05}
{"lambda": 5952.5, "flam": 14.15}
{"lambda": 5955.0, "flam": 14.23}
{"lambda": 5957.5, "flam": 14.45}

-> -1.4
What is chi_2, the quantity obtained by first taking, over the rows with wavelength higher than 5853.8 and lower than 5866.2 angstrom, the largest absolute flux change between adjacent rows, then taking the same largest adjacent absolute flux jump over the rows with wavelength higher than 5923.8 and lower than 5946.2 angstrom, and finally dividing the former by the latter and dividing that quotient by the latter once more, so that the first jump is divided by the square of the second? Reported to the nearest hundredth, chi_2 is 0.56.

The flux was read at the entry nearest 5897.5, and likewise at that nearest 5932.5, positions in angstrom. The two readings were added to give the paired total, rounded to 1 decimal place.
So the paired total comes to 26.3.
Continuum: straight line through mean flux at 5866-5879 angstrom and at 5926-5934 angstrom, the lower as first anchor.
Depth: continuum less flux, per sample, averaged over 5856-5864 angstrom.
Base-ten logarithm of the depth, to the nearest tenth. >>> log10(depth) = 0.3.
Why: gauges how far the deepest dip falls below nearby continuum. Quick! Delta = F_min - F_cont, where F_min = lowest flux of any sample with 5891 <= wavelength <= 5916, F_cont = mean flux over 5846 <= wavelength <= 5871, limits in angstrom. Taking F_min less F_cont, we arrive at -3.2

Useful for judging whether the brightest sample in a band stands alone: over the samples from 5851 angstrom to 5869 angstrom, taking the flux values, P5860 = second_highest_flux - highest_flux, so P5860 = -1.1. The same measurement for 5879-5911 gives -0.3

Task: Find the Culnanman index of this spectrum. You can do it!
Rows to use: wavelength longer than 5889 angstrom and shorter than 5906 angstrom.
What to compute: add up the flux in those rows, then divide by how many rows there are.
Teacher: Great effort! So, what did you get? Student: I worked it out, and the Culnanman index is 12.2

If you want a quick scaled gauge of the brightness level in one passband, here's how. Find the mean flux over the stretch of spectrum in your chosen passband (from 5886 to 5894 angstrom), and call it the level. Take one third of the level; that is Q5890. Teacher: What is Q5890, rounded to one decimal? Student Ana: 3.8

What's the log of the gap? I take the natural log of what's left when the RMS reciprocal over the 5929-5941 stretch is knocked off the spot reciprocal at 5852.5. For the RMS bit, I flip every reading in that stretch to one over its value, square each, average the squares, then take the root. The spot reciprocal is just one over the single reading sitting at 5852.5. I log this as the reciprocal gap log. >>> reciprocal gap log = -5.37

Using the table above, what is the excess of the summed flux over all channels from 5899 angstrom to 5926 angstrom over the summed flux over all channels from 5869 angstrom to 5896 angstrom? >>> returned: 5.4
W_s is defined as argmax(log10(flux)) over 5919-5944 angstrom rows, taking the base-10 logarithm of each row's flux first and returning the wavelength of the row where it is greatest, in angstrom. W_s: 5937.5 angstrom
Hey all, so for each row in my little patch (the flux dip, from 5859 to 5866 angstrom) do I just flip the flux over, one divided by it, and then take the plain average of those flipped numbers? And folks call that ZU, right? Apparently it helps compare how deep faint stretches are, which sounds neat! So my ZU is 0.075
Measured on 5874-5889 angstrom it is 0.074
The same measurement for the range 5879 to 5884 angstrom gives 0.071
